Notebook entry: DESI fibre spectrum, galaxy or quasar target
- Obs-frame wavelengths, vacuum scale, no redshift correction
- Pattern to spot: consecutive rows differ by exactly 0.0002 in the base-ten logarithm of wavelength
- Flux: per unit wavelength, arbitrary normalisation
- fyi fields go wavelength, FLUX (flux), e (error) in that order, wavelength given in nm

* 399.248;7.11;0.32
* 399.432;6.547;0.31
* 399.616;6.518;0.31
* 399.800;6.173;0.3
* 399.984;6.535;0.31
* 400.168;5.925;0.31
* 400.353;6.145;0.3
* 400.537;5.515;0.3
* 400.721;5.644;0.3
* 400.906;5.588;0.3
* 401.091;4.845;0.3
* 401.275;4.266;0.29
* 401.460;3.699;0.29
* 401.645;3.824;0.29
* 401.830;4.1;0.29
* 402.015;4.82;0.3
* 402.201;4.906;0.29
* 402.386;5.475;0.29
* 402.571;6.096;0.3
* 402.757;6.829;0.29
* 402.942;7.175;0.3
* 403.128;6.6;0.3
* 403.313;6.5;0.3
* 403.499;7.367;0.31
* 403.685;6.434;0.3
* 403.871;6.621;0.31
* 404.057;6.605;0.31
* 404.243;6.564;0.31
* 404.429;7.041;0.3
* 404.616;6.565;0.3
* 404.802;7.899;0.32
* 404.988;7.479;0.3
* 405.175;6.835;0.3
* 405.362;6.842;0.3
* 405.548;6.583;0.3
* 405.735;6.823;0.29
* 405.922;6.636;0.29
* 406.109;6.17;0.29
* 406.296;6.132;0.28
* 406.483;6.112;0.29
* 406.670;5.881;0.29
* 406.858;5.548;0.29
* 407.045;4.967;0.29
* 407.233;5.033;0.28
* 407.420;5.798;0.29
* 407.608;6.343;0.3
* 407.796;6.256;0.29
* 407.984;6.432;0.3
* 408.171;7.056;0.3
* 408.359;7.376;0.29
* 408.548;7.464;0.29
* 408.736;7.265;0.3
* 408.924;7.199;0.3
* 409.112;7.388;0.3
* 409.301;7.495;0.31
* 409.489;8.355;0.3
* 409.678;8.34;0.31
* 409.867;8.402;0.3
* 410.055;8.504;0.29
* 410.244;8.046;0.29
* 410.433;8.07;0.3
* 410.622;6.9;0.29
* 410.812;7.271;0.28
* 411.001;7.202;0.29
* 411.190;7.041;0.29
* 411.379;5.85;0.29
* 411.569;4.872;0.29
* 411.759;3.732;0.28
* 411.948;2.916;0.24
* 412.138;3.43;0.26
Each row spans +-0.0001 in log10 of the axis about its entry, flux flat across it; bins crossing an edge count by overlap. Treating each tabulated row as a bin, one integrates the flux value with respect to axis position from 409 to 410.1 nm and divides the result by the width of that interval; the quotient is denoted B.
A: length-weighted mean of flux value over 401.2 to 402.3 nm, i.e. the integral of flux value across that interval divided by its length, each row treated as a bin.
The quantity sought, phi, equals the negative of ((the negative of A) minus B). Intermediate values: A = 4.3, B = 8.1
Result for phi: 12.3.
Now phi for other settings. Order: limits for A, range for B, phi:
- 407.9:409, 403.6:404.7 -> 13.8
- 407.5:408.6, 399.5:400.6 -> 12.9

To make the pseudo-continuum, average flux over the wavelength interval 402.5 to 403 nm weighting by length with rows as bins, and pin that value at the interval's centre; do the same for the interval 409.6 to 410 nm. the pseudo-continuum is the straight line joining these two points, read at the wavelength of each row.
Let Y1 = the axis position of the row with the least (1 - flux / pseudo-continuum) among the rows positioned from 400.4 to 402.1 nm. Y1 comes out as 400.721 nm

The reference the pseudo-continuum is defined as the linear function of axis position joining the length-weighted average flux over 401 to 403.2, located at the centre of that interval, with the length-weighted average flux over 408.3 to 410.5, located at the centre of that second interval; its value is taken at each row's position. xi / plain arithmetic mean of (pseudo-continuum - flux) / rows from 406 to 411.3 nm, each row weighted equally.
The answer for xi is 0.6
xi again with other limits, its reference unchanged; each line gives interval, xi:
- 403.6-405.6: -0.7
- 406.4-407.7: 1.3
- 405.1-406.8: 0.1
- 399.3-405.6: -0.7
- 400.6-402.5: 0.3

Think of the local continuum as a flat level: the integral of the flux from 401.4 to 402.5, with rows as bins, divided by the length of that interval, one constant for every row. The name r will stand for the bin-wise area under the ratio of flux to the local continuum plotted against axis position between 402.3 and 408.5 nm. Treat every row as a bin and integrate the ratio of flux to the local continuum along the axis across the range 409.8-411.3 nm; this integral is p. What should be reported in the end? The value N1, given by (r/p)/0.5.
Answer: 7.0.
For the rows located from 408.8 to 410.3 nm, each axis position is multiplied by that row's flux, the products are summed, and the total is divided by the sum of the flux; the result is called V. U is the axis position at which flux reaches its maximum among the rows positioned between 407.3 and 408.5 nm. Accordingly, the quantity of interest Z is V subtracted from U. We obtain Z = -1.25 nm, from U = 408.359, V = 409.60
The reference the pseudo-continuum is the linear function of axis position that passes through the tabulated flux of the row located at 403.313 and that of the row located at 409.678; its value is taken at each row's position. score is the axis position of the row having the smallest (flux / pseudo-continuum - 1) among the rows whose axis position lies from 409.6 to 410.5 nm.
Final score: 410.433 nm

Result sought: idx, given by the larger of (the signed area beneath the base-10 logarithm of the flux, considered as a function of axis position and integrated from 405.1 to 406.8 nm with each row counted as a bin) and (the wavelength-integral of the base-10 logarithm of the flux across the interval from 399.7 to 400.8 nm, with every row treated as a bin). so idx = 1.4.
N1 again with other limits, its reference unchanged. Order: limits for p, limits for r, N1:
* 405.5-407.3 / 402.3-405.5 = 4.0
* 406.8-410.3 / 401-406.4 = 2.7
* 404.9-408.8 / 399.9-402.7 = 1.2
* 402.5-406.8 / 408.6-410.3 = 0.9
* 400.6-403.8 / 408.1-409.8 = 1.4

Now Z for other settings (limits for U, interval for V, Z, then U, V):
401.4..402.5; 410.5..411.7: -8.67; 402.386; 411.06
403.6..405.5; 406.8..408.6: -2.97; 404.802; 407.77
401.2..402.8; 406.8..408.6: -5.01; 402.757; 407.77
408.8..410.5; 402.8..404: 6.65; 410.055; 403.40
